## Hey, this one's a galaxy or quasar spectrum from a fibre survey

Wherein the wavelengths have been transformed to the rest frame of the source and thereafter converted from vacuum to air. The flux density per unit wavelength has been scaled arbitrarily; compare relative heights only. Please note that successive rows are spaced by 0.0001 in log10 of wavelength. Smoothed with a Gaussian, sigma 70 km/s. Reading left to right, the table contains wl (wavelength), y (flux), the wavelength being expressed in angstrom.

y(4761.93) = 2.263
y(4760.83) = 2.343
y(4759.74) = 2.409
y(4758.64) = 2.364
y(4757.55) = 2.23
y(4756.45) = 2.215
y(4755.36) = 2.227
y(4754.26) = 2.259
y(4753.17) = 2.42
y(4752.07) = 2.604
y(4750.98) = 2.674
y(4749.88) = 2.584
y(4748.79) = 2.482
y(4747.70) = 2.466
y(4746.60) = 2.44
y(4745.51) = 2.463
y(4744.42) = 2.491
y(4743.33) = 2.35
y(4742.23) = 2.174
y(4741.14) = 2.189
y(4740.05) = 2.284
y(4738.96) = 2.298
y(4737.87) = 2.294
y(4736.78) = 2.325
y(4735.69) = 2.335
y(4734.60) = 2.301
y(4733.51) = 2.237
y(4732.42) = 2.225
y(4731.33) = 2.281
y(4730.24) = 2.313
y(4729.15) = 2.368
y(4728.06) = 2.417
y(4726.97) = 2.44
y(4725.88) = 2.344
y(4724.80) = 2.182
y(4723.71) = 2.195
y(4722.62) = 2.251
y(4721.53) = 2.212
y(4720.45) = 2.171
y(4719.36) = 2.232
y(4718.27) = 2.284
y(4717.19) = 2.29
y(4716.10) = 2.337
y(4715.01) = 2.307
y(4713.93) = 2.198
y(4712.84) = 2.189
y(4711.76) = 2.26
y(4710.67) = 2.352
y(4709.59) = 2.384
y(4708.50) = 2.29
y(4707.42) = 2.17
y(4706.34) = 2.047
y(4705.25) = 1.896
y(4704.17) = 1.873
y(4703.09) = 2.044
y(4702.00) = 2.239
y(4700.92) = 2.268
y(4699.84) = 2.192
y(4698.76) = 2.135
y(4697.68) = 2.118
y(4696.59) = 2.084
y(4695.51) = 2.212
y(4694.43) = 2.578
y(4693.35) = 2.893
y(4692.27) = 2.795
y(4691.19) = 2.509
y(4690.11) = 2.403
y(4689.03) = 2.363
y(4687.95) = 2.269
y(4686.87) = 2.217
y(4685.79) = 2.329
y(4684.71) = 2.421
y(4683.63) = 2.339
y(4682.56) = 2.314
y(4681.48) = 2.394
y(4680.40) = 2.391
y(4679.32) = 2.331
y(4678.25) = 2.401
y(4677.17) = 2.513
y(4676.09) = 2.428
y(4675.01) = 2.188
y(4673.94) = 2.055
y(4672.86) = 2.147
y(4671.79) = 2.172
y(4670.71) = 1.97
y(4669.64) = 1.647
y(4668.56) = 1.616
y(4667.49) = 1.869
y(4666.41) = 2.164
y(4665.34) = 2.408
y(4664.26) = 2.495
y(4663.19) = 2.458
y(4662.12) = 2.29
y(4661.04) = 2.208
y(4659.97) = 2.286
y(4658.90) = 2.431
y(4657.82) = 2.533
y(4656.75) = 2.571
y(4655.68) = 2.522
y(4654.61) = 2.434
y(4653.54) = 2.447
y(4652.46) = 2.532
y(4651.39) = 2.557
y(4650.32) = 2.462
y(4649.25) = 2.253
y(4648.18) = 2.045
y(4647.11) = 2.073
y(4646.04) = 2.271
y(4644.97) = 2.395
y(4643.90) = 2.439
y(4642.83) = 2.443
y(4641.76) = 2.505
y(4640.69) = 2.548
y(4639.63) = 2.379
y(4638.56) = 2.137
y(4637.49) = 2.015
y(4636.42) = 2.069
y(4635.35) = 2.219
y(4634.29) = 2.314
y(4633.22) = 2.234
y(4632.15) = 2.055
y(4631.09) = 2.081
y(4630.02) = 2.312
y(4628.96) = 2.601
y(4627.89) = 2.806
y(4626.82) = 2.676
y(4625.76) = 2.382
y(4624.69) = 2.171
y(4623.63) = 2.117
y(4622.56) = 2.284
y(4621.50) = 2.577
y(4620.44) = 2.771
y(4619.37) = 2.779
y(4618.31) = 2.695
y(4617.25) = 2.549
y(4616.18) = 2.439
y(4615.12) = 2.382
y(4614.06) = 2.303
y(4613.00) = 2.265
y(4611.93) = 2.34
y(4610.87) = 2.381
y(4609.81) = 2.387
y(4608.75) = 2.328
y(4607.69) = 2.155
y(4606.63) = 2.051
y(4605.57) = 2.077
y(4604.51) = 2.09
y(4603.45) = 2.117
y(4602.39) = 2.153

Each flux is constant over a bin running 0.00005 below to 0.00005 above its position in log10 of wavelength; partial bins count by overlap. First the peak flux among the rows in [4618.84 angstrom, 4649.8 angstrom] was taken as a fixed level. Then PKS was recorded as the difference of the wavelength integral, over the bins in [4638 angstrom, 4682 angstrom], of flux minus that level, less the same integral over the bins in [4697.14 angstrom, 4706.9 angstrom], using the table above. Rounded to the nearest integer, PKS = -15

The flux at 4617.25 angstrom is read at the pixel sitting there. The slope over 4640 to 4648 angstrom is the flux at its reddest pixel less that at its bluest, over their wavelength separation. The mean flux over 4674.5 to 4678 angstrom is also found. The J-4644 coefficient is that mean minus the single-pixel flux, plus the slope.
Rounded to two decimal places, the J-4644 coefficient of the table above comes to -0.25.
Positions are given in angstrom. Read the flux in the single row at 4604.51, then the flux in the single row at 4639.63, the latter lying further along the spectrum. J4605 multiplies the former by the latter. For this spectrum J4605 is 5.0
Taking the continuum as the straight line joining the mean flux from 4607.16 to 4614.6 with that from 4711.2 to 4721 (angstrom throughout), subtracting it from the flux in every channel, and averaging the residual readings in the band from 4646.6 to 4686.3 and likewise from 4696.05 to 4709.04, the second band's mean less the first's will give -0.16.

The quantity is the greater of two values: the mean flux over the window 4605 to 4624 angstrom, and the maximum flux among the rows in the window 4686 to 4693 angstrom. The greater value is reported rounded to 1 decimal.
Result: 2.8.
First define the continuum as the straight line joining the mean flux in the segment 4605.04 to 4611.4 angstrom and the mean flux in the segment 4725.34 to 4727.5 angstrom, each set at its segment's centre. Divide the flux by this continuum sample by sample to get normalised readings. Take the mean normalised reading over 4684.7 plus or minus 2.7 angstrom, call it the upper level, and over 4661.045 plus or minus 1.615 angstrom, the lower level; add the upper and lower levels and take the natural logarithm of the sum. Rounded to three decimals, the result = 0.682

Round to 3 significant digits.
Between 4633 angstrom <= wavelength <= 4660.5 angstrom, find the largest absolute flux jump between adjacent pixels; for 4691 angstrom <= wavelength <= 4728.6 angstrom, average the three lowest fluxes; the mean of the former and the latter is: 1.09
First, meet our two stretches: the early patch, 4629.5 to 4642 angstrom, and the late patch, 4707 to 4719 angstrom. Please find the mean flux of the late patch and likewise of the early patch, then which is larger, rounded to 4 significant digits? 2.278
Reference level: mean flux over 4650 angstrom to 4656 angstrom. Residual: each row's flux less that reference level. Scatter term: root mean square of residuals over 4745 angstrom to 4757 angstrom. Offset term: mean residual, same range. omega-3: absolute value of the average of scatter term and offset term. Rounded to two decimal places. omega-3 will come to 0.05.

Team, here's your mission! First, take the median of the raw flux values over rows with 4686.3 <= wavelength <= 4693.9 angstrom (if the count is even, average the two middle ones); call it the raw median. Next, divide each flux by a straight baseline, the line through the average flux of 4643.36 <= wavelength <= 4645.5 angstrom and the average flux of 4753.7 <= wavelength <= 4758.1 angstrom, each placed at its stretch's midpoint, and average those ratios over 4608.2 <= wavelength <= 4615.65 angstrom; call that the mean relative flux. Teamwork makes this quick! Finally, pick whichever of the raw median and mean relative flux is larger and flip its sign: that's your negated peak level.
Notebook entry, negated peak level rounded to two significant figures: -2.4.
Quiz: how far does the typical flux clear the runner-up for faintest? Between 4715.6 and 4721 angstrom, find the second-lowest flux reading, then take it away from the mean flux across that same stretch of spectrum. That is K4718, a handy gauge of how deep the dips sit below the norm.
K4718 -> 0.03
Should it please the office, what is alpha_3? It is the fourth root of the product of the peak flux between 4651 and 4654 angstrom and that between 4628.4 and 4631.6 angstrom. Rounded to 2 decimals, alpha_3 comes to 1.61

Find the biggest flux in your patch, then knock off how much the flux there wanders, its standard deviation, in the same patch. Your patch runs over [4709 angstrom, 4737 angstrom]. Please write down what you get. 2.37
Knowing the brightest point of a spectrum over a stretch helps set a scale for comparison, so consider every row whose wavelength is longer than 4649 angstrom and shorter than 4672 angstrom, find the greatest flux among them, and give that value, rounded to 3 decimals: 2.571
